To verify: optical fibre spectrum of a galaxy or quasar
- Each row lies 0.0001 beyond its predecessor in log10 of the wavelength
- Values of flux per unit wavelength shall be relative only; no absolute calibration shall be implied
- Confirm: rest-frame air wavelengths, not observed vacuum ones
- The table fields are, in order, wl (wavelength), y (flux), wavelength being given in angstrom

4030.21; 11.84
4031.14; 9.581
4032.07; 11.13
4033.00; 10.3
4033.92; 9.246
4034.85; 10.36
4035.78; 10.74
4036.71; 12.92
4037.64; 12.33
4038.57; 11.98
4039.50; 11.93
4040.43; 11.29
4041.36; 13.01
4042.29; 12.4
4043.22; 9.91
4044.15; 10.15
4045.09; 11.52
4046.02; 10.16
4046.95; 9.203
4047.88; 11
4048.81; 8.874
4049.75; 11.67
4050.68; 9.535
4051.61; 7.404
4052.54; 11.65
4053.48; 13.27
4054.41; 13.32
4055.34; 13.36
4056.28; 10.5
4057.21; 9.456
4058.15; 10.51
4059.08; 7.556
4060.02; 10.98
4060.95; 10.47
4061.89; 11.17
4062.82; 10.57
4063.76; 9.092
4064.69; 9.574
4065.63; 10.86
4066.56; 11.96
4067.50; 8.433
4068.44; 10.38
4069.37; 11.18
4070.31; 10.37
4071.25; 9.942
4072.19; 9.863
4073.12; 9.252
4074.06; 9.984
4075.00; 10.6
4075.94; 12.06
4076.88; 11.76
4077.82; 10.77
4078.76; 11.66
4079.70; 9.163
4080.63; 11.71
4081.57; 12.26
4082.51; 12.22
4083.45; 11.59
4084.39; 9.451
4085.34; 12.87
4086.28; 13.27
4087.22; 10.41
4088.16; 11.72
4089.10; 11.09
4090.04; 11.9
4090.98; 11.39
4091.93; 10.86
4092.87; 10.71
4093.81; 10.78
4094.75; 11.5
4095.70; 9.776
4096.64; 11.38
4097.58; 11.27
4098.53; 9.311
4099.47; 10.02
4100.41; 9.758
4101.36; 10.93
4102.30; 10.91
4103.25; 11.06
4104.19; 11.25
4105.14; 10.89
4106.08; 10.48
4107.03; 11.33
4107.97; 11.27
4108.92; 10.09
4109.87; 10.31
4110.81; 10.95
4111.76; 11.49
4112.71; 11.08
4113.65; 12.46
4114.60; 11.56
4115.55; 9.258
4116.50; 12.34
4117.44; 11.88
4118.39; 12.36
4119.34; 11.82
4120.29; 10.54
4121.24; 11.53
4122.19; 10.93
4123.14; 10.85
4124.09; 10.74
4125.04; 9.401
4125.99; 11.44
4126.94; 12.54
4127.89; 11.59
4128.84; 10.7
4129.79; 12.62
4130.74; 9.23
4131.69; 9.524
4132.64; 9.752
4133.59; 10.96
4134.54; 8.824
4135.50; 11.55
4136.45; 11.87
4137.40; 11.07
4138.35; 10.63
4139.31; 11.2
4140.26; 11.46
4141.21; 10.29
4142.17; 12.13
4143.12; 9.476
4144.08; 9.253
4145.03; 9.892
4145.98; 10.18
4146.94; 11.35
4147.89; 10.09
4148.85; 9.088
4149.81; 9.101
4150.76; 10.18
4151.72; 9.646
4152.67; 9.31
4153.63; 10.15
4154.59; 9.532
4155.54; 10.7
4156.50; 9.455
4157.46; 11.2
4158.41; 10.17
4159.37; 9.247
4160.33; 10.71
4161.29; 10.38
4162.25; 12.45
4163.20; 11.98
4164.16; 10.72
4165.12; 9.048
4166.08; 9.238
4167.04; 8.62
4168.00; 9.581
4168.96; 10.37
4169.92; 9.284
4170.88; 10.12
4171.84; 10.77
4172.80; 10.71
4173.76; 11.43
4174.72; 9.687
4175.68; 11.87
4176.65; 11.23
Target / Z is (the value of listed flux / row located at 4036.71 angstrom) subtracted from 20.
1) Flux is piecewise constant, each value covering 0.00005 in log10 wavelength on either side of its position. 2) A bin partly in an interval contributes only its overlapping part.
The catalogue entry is 7.1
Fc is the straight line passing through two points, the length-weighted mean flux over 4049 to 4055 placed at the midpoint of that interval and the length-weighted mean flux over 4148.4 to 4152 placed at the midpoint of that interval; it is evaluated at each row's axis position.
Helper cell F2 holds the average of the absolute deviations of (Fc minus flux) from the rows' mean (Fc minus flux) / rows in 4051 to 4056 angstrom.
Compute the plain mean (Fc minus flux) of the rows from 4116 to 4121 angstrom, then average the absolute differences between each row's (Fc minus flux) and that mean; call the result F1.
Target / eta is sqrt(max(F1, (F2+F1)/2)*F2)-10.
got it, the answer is -8.54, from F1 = 0.5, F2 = 1.8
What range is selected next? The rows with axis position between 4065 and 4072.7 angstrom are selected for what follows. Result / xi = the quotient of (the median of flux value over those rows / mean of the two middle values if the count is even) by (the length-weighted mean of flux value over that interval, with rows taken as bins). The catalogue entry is 1.00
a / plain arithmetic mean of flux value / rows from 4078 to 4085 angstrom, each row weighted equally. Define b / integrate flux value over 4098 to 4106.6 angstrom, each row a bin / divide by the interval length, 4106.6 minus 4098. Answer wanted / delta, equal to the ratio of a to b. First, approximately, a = 11.2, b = 10.5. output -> 1.06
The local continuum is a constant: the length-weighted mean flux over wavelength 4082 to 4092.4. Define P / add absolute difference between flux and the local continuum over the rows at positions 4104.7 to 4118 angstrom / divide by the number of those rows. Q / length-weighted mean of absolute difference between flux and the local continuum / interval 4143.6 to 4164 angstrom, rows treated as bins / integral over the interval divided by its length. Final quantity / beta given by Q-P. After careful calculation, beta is 0.72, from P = 0.73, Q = 1.45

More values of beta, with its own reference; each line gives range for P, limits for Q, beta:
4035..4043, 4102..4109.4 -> -0.20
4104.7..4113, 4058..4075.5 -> 0.78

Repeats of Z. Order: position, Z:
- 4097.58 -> 8.7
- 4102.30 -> 9.1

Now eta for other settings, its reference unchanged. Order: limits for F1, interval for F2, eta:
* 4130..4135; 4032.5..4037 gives -9.18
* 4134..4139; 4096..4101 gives -9.19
